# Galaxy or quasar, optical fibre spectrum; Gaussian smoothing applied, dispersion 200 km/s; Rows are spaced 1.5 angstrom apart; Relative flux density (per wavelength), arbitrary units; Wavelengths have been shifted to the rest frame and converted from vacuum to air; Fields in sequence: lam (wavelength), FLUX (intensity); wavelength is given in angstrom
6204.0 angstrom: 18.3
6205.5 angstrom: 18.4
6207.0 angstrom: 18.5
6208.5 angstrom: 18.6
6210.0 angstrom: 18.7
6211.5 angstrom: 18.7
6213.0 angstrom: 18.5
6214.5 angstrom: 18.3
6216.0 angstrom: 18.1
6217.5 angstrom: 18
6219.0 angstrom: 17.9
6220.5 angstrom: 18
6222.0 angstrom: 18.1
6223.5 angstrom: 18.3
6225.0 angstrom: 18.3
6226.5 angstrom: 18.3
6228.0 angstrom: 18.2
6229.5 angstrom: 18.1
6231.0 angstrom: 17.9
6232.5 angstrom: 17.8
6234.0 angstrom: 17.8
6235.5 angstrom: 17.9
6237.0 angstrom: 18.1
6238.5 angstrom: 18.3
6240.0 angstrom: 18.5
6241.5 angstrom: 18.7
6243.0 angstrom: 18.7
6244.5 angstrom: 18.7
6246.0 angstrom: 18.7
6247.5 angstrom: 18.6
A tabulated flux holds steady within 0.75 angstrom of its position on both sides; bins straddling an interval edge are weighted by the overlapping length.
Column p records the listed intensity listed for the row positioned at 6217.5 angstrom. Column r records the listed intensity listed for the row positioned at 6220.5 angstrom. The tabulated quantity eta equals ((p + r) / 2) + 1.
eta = 19.0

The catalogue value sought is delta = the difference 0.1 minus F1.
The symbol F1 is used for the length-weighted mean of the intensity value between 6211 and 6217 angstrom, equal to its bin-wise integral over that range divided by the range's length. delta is -18.3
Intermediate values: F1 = 18.4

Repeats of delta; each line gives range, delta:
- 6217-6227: -18.0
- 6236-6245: -18.4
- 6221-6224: -18.1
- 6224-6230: -18.1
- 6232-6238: -17.8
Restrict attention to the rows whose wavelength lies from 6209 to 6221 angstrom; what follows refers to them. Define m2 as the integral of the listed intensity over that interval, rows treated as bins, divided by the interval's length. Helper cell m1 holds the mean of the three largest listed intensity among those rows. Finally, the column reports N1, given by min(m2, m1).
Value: 18.29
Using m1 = 18.6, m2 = 18.3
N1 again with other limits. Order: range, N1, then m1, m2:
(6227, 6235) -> 17.97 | 18.1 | 18.0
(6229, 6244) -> 18.19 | 18.6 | 18.2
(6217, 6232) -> 18.11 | 18.3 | 18.1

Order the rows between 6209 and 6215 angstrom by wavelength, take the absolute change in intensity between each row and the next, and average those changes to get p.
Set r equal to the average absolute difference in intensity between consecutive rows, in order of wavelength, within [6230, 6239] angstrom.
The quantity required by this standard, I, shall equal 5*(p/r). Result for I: 5.6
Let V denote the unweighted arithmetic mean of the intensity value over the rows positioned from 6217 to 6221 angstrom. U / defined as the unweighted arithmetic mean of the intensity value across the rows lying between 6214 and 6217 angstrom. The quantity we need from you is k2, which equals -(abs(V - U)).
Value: -0.23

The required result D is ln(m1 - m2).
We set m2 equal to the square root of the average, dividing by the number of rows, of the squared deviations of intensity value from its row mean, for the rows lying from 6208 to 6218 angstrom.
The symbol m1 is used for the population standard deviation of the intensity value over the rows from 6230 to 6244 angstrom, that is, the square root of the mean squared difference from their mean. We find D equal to -2.44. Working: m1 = 0.351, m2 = 0.26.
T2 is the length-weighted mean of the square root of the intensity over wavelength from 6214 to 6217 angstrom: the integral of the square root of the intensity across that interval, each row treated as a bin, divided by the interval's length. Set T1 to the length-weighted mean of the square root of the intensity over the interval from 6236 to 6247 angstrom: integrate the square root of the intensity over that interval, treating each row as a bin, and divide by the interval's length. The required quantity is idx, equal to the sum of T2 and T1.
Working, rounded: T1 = 4.30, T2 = 4.263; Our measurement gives 8.57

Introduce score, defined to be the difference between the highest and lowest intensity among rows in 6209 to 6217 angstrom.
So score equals 0.60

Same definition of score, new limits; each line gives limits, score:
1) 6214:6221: 0.40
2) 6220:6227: 0.30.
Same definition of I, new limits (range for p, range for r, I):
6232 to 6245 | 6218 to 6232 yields 5.6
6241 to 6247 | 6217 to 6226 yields 0.0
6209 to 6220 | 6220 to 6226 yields 6.7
